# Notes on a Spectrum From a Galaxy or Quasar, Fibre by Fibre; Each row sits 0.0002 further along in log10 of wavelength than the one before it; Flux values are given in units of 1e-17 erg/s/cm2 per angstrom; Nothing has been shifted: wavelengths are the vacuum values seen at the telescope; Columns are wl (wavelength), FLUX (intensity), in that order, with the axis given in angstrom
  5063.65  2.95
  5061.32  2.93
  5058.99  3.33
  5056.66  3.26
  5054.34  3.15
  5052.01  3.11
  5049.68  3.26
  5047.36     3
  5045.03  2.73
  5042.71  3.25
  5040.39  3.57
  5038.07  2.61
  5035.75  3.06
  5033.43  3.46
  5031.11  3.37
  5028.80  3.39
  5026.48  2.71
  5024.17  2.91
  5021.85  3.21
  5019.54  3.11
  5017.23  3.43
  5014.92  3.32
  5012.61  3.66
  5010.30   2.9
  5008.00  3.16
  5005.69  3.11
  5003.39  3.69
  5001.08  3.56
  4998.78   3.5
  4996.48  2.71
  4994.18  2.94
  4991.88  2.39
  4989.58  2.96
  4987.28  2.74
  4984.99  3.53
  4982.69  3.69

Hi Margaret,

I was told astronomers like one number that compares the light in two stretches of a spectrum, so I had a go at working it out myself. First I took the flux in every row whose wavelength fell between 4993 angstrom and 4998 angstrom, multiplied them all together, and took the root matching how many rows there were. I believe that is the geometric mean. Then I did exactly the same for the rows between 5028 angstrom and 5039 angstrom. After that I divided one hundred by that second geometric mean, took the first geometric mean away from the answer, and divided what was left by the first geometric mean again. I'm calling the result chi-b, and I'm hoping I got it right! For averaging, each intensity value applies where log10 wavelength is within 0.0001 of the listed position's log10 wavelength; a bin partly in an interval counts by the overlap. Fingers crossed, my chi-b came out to 10.2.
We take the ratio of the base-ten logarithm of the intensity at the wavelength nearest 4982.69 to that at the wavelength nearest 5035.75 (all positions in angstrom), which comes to 1.17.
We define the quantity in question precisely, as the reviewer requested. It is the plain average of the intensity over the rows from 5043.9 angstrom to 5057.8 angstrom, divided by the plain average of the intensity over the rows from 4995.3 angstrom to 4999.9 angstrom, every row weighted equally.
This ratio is 0.99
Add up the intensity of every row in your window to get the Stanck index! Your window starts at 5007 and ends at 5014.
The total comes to 9.7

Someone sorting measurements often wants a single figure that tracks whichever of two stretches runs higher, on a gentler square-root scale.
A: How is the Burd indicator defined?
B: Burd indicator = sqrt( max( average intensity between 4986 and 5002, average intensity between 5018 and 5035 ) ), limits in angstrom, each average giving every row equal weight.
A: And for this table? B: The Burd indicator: 1.78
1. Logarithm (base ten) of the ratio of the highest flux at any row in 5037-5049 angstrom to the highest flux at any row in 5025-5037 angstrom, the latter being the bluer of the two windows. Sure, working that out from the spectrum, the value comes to 0.01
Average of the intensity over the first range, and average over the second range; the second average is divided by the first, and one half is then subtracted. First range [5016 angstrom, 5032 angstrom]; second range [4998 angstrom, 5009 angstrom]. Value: 0.577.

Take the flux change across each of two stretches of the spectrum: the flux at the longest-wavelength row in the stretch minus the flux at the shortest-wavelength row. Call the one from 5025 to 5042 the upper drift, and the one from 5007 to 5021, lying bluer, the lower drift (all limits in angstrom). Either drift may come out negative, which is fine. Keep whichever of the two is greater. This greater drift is 0.9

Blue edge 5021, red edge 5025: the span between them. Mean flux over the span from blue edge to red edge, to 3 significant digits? 3.06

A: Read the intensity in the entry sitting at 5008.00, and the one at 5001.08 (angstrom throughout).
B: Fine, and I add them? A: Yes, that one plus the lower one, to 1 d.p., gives 6.7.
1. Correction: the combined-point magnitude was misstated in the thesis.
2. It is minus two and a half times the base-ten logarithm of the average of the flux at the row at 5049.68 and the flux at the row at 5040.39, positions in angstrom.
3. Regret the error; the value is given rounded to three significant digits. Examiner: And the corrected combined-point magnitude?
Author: -1.33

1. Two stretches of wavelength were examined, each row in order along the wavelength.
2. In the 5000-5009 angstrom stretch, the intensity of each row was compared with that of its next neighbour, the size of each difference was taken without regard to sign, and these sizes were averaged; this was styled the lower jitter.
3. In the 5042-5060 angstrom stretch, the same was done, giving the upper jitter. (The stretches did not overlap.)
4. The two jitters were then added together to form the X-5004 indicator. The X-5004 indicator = 0.46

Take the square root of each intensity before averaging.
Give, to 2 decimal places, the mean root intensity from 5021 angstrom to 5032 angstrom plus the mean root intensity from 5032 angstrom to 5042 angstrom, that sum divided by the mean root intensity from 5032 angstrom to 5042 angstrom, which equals 1.99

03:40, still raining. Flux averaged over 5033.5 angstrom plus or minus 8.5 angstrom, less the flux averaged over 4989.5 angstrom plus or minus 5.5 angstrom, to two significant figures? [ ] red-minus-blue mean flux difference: 0.26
